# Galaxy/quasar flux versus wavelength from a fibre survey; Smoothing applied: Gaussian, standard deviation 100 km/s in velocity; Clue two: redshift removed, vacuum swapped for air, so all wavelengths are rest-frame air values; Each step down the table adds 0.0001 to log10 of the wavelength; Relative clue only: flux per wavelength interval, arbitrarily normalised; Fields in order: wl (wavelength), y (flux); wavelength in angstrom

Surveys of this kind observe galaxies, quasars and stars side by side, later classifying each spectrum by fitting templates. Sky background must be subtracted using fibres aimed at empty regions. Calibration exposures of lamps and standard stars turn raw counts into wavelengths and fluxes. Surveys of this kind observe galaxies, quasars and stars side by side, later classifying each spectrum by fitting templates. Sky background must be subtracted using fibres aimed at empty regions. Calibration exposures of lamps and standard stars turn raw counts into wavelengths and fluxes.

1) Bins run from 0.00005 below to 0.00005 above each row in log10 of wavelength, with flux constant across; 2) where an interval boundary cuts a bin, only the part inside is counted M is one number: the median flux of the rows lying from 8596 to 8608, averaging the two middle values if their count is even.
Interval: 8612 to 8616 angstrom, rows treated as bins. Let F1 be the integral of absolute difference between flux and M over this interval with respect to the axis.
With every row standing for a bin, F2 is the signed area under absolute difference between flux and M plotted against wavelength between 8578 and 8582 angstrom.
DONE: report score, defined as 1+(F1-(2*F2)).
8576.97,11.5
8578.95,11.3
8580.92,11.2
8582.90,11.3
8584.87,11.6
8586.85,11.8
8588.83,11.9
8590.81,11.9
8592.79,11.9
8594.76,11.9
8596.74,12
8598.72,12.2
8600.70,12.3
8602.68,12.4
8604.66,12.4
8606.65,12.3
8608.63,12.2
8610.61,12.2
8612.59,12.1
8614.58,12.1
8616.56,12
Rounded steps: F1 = 0.8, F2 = 4.2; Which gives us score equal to -6.6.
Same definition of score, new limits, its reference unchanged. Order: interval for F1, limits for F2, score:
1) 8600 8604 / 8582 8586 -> -5.5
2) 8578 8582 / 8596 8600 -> 3.8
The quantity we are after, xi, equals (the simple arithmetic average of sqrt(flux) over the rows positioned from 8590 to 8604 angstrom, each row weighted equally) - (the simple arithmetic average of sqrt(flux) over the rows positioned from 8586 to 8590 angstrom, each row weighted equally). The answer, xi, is 0.03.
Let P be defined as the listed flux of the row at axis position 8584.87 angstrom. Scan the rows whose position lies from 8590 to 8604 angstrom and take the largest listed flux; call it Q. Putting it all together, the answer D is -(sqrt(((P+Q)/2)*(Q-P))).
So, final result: -3.1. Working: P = 11.6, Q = 12.4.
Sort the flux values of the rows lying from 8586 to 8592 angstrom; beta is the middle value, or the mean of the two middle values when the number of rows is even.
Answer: 11.9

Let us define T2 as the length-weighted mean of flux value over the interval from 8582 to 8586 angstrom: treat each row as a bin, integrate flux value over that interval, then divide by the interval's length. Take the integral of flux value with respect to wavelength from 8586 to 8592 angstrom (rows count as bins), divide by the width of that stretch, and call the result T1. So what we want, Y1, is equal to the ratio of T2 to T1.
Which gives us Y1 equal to 0.97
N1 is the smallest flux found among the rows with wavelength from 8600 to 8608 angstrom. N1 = 12.3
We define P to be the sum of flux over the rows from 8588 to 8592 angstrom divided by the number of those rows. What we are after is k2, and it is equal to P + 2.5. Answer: 14.4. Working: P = 11.9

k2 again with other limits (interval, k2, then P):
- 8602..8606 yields 14.9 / 12.4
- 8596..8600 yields 14.6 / 12.1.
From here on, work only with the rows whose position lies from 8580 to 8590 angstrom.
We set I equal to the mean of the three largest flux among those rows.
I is 11.8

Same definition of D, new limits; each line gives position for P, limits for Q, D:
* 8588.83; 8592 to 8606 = -2.5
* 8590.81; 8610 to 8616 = -1.9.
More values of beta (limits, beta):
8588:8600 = 11.9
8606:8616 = 12.2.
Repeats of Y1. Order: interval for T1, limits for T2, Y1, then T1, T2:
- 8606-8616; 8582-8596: 0.97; 12.2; 11.8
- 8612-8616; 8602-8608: 1.02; 12.1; 12.3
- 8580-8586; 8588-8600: 1.05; 11.4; 12.0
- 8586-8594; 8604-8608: 1.04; 11.9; 12.3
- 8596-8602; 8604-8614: 1.00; 12.2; 12.2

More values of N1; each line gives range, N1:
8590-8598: 11.9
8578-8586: 11.2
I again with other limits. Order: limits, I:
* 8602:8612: 12.4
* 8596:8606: 12.4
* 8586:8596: 11.9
